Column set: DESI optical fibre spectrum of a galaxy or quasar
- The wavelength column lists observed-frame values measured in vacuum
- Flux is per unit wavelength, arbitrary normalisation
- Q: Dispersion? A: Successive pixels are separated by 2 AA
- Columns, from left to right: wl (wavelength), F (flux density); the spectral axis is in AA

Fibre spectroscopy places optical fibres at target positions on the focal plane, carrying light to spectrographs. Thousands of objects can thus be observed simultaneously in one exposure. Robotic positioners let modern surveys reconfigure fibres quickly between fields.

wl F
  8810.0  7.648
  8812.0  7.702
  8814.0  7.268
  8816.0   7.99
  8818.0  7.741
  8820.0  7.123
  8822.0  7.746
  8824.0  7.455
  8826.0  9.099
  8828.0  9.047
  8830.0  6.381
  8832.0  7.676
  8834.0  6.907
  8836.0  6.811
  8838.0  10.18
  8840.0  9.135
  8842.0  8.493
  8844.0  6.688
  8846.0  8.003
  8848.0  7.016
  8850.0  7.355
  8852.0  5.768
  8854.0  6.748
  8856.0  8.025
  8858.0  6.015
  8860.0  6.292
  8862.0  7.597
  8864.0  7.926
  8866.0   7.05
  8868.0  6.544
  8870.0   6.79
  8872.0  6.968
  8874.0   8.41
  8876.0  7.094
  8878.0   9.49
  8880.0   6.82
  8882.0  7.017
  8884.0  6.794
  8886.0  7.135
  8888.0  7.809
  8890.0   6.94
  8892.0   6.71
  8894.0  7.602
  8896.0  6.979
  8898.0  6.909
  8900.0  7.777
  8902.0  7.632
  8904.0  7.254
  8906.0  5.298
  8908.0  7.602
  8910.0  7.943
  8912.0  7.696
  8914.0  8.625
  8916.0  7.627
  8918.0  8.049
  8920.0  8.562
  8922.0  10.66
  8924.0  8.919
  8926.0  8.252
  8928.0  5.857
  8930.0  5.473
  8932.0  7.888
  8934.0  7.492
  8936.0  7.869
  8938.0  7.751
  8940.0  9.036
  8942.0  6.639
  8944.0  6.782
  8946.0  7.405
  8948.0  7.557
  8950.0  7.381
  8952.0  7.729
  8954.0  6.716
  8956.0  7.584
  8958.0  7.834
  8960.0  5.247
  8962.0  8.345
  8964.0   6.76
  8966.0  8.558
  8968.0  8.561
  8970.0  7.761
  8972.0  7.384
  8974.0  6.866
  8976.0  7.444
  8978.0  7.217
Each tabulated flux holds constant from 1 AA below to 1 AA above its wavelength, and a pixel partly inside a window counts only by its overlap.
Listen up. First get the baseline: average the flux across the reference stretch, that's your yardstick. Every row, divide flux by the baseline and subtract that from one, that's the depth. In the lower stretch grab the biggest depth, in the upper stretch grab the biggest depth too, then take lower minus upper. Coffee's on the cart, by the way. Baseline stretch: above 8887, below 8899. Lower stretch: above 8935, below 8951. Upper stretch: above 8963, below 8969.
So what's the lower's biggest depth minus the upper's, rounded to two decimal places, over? 0.02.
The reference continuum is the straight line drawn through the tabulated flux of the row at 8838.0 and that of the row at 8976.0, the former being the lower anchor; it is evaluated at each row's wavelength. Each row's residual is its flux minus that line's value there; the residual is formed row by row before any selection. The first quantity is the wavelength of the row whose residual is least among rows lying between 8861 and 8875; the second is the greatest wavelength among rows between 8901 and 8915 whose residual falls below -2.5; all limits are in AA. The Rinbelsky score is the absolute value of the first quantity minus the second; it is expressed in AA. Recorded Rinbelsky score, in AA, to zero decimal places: 38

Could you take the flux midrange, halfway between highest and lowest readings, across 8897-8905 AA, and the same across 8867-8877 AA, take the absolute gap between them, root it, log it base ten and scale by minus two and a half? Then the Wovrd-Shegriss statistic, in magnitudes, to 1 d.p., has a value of 1.1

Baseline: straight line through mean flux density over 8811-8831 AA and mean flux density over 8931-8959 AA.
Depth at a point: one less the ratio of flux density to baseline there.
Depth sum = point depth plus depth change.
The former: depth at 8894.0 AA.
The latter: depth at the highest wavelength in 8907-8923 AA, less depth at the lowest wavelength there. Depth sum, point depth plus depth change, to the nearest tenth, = -0.4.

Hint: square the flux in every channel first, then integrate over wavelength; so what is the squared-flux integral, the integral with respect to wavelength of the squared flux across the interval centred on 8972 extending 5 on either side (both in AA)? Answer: 581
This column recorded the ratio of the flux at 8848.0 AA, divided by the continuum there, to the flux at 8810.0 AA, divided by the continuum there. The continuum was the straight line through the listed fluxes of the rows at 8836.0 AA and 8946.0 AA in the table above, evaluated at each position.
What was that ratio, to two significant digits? 0.89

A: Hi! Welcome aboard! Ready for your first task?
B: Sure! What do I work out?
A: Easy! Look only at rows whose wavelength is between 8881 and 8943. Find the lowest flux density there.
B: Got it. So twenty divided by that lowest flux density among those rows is 3.8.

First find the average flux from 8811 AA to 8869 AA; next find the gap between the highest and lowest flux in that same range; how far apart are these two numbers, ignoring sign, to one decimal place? 3.1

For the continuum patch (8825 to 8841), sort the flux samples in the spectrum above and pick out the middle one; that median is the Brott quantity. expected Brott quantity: 8.4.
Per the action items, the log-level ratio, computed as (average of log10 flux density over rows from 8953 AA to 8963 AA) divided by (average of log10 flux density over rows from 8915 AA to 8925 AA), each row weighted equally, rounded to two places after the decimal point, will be 0.90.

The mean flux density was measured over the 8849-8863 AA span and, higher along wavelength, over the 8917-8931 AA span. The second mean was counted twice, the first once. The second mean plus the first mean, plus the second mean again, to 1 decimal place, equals 22.8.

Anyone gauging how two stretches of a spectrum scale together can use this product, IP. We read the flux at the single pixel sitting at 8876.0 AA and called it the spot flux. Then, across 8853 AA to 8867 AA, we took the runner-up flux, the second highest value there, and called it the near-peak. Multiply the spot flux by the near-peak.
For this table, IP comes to 56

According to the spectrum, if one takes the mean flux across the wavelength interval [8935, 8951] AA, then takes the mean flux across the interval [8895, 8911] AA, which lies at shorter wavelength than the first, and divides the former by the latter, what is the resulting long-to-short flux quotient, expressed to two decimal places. 1.05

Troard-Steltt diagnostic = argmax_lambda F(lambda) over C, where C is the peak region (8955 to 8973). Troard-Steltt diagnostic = 8968.0 AA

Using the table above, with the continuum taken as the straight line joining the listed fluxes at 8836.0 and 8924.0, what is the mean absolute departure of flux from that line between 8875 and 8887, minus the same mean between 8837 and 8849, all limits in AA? -0.4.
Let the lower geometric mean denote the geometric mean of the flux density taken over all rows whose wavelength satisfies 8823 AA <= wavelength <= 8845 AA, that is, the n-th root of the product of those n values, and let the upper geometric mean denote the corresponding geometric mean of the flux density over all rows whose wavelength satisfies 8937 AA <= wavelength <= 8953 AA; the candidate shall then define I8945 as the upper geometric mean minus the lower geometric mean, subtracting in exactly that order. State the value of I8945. -0.39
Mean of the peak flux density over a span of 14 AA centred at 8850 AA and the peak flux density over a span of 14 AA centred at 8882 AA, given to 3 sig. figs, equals 8.76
